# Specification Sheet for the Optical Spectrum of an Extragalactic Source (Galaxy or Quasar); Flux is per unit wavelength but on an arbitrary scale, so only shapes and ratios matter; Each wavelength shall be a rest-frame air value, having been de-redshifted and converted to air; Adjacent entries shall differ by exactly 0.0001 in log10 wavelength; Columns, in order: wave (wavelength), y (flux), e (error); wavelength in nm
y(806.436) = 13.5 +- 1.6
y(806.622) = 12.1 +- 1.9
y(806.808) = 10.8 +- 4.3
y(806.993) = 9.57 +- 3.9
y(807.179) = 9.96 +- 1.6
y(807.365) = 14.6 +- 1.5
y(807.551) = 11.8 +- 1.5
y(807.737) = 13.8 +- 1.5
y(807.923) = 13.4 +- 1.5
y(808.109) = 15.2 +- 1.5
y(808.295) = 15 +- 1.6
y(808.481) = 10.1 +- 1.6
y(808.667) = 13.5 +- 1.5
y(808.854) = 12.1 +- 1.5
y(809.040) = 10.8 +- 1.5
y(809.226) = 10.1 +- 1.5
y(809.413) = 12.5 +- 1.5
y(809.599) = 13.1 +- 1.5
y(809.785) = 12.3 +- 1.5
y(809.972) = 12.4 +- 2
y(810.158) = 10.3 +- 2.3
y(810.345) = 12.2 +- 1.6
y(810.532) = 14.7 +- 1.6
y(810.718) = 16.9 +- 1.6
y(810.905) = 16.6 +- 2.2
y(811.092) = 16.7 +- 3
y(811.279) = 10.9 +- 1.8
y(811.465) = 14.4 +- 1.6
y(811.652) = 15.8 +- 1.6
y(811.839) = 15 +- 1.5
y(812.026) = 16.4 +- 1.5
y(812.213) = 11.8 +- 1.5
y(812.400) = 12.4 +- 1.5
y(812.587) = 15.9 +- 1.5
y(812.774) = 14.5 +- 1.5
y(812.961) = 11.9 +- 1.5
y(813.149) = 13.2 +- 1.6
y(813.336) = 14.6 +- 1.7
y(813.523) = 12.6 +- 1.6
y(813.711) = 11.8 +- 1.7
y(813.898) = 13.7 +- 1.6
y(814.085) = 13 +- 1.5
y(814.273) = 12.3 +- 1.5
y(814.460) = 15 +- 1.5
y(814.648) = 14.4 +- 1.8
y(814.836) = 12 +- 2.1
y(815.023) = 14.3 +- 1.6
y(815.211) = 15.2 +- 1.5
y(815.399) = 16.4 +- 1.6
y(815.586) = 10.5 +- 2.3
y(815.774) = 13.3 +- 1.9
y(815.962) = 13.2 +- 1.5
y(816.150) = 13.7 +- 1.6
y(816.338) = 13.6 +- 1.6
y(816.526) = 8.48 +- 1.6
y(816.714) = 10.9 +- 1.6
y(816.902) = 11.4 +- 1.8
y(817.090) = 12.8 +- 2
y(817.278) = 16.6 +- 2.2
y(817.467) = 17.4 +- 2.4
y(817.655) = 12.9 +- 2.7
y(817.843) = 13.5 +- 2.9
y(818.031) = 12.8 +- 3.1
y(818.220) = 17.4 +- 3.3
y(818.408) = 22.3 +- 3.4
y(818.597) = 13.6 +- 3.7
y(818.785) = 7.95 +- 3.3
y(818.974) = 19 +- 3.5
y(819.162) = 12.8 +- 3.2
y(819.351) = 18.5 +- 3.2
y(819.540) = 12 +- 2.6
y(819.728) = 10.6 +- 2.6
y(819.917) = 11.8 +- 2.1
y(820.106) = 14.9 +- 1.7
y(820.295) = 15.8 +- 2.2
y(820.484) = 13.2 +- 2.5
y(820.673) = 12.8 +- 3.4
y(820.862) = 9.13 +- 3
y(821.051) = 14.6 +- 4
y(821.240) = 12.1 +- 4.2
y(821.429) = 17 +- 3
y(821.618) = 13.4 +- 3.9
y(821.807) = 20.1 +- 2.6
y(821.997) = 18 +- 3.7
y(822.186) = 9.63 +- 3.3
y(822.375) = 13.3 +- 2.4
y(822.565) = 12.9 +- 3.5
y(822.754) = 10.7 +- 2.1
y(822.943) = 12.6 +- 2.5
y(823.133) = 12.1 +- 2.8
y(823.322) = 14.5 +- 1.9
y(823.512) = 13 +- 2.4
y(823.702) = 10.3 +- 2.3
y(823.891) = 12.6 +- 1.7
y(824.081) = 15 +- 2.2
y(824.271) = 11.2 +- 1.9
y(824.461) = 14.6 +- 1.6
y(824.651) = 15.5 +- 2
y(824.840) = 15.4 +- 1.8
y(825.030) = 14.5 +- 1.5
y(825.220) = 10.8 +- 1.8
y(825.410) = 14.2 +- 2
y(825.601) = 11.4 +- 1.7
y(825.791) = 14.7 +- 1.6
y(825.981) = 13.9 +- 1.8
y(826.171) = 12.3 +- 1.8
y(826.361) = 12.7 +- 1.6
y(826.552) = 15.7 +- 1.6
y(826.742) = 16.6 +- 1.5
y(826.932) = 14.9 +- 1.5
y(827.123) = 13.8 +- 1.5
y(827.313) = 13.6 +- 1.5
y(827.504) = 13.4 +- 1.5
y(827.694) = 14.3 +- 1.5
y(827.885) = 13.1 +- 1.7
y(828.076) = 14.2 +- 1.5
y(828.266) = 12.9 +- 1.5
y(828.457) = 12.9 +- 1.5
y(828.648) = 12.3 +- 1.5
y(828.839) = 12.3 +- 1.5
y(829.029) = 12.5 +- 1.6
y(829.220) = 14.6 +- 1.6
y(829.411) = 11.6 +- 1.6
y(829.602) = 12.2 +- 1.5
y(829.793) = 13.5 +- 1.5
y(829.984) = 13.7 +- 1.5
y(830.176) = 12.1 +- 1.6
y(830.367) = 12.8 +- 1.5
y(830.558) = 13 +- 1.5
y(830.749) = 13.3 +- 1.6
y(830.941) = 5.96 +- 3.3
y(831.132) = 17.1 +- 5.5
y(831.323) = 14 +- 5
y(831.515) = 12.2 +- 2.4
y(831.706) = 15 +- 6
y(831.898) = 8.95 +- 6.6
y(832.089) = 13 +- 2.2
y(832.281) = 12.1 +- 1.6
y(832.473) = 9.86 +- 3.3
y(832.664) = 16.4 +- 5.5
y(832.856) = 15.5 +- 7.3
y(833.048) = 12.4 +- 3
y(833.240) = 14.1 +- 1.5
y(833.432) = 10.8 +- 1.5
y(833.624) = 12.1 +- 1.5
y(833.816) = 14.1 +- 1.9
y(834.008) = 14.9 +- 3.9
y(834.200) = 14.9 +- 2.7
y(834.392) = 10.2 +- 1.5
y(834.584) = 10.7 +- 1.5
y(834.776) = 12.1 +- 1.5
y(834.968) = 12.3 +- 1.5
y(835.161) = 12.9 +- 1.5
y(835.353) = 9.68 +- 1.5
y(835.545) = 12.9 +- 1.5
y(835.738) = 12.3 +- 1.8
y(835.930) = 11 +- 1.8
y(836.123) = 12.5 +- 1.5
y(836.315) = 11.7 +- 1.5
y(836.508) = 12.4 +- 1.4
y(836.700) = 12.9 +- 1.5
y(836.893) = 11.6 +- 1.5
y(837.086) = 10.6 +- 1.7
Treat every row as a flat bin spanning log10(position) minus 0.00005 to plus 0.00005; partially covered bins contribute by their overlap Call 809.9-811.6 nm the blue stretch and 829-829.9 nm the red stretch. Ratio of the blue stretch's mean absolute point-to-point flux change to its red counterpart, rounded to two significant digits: 1.3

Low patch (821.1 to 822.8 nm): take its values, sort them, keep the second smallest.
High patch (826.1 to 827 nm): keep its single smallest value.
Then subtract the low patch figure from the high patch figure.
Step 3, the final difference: 2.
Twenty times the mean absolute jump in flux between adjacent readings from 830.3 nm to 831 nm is 52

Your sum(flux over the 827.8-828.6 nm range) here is 53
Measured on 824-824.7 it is 56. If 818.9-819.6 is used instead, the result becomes 62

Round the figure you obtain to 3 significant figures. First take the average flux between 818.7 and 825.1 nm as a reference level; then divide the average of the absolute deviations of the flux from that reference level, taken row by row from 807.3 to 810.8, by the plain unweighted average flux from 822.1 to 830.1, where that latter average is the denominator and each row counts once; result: 0.122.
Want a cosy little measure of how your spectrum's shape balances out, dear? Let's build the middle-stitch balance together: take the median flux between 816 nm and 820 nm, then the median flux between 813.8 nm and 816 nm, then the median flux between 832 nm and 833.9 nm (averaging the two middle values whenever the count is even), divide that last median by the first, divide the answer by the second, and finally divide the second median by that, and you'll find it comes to 185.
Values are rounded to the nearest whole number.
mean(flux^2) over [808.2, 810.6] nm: 152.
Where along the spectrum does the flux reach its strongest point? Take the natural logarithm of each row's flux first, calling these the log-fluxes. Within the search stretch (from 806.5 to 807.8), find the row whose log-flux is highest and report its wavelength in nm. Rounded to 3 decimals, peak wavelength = 807.365 nm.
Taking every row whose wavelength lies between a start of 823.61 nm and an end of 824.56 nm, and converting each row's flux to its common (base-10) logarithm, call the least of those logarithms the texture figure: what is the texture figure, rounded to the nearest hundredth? 1.01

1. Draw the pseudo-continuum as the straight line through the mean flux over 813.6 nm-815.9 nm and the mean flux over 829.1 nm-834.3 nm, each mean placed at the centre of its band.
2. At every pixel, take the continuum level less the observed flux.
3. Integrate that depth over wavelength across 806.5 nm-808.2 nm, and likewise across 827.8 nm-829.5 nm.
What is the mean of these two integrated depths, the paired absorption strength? 1.2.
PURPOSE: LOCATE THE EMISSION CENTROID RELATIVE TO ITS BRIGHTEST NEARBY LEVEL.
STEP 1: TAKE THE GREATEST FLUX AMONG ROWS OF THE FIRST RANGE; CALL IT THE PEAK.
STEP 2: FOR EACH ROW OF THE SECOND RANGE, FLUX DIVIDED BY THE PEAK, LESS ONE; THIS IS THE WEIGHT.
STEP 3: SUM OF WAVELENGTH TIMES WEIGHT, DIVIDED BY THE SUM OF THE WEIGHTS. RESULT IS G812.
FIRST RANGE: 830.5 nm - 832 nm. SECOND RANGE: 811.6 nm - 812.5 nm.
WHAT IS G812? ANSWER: 812.16 nm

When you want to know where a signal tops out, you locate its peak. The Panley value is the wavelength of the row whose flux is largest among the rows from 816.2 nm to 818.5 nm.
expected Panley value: 818.408 nm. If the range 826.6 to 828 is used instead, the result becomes 826.742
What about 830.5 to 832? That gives 831.132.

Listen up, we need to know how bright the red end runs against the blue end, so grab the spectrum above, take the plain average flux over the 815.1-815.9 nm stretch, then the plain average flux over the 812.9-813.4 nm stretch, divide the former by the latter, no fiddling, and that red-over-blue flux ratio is 1.05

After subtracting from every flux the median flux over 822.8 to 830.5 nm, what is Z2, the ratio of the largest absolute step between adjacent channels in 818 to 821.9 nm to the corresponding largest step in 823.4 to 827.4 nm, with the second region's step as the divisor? 2.9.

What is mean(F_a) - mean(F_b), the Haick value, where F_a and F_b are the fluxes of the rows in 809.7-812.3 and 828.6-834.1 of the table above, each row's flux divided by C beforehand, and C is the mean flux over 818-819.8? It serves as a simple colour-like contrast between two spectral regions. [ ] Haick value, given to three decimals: 0.081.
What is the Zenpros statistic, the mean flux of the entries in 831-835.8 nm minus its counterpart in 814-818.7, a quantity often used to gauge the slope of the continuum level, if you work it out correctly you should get -1.1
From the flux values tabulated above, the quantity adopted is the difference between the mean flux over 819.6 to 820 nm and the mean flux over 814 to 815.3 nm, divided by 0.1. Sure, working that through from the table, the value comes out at -25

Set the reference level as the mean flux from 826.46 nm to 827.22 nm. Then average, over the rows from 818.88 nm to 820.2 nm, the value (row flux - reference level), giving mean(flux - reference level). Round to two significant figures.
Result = -1.0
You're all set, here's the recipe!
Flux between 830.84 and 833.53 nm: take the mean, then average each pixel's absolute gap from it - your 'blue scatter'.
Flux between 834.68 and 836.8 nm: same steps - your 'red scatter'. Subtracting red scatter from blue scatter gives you 1.7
